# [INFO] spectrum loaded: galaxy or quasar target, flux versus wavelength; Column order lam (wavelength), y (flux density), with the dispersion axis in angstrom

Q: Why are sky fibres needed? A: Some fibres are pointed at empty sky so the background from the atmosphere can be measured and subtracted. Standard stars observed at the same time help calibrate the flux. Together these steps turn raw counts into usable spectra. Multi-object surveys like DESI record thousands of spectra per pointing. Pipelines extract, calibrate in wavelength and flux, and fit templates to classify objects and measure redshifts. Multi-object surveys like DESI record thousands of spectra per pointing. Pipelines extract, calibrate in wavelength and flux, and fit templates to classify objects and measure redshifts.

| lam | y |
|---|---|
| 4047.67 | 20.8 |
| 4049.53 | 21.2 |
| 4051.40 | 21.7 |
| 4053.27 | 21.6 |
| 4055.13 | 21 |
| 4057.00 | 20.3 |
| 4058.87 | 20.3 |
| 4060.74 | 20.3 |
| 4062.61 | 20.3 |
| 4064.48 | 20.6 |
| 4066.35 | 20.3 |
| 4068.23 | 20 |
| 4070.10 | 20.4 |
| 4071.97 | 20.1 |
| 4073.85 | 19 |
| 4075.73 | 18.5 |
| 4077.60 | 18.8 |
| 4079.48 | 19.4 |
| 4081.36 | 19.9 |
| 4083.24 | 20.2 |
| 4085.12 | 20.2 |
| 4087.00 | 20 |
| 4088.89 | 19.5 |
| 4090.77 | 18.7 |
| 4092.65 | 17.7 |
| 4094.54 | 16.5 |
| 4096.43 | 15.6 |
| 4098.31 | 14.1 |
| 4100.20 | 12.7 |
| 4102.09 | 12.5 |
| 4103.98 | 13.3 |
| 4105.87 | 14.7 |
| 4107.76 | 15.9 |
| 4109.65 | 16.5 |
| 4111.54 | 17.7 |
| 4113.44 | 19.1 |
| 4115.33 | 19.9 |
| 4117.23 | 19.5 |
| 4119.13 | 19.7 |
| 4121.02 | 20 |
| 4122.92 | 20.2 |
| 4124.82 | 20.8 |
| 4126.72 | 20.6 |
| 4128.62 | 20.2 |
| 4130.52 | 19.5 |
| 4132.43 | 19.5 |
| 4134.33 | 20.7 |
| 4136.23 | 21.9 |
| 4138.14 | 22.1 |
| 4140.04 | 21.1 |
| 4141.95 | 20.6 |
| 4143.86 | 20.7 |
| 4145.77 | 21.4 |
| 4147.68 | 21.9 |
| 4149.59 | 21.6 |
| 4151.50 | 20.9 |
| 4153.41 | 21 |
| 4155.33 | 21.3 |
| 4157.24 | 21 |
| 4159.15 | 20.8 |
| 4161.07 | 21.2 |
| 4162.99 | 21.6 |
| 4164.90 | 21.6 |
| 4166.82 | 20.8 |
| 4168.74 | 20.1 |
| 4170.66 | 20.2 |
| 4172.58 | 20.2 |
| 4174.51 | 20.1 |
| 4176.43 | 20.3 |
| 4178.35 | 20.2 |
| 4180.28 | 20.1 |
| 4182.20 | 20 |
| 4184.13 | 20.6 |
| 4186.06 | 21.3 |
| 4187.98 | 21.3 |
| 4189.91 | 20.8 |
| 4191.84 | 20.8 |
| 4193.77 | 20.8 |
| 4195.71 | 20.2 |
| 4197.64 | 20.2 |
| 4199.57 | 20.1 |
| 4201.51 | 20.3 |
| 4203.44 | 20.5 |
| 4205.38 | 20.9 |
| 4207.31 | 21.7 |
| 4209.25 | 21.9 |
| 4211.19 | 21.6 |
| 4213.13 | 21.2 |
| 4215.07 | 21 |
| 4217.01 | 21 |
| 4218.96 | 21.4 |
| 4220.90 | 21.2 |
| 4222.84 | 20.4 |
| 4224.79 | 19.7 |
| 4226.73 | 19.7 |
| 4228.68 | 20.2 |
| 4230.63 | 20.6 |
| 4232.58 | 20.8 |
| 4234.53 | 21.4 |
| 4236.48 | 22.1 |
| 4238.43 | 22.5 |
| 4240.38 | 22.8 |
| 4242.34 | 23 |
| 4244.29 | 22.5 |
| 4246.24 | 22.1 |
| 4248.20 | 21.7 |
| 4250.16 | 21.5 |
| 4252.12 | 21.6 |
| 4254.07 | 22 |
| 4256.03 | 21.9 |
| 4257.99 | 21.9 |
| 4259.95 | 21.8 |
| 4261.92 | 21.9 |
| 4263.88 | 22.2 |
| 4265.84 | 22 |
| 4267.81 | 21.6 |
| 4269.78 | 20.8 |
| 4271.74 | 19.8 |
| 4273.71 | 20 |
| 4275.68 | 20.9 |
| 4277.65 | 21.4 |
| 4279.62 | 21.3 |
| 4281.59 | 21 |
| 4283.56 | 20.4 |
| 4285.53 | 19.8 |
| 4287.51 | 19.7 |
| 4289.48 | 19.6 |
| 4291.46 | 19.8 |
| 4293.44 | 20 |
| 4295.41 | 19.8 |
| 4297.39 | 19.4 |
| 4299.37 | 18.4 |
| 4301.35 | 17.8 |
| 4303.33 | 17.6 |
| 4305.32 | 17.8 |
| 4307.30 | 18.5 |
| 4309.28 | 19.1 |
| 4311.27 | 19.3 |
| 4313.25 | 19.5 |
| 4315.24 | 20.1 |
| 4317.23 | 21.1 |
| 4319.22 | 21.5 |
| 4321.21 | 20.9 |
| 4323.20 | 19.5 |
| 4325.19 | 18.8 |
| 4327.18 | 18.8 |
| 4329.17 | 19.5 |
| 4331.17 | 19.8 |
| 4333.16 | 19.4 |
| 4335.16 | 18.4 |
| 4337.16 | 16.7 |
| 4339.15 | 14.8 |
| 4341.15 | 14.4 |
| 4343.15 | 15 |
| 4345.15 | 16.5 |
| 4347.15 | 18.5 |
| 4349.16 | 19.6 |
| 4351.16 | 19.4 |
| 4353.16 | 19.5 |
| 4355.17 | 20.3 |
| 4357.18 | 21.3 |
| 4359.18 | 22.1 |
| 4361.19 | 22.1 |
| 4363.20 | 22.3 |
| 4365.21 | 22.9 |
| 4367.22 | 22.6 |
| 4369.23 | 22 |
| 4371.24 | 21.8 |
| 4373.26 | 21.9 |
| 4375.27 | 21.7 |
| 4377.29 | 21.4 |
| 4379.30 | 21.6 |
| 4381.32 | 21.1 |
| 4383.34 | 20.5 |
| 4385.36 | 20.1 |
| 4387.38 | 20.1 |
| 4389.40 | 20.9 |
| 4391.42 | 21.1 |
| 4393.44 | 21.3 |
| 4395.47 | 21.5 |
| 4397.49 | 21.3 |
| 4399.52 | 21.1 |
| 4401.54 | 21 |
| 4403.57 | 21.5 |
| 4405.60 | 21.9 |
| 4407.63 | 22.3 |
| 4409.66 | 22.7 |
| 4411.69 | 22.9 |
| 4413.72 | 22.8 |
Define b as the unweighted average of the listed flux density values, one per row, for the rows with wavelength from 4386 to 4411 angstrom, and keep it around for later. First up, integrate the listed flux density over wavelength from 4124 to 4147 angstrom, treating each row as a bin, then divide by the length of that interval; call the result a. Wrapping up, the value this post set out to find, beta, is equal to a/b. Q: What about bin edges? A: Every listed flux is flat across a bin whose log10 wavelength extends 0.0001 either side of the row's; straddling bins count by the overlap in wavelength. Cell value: 0.97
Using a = 20.8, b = 21.4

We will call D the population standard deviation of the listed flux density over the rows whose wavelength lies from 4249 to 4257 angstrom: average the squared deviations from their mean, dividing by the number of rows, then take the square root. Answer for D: 0.21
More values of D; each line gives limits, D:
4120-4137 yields 0.70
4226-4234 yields 0.42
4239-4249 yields 0.47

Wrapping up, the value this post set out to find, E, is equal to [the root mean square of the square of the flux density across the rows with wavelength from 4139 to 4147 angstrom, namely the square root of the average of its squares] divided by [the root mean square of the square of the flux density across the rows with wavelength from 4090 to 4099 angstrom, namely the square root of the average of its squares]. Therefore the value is 1.57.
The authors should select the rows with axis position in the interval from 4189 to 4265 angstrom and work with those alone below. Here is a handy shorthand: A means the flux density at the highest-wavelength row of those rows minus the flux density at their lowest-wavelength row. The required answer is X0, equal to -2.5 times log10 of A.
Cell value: -0.4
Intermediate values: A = 1.4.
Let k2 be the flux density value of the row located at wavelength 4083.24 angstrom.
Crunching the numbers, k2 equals 20.2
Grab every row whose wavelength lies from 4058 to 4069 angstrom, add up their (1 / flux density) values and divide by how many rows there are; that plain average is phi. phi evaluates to 0.049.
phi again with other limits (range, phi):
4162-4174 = 0.048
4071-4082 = 0.052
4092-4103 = 0.068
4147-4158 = 0.047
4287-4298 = 0.051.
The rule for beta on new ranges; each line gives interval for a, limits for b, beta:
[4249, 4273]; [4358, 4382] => 0.98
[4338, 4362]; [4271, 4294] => 0.92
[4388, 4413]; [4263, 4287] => 1.03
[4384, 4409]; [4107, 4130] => 1.11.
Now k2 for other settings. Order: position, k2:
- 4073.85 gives 19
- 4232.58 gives 20.8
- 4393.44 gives 21.3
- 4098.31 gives 14.1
